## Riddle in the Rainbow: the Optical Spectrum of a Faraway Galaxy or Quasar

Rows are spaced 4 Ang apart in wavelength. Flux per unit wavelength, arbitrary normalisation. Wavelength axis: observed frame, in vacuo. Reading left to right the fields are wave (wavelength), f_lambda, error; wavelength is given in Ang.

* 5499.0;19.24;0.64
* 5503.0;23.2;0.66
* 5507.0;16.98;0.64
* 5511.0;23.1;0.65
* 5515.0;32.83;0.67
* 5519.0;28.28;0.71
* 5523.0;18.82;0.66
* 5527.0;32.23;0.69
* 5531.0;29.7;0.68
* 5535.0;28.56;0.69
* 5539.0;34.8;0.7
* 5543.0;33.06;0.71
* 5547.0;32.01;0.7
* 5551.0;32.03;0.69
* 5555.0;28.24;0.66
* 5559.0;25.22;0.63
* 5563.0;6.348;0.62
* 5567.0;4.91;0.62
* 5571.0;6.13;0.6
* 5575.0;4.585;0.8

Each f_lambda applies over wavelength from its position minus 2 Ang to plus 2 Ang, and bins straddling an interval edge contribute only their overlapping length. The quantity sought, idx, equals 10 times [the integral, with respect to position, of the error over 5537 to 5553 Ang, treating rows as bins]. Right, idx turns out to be 112.0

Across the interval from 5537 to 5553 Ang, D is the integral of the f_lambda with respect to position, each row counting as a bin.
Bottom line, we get 528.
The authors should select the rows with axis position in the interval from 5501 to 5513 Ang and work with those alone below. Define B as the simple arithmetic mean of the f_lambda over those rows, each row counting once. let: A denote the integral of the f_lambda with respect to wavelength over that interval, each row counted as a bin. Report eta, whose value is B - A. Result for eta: -232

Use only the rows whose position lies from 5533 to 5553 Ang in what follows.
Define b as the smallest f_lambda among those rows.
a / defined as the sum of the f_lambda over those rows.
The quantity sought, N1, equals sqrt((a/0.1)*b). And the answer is 214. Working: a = 160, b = 28.56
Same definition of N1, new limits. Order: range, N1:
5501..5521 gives 145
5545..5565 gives 89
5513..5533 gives 163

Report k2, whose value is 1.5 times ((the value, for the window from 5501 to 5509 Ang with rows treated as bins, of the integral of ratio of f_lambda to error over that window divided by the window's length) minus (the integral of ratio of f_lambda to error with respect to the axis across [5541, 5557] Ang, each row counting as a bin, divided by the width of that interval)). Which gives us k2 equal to -22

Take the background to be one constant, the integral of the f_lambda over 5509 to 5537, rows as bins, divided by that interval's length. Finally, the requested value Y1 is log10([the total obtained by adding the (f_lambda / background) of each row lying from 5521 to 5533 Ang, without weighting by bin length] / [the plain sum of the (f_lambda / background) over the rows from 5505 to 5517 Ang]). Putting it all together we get 0.04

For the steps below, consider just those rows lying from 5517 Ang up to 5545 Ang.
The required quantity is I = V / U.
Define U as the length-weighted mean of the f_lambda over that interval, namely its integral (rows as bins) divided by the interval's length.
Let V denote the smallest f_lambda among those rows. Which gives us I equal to 0.6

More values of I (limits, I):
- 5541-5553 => 1.0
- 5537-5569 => 0.2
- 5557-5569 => 0.4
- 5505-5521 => 0.7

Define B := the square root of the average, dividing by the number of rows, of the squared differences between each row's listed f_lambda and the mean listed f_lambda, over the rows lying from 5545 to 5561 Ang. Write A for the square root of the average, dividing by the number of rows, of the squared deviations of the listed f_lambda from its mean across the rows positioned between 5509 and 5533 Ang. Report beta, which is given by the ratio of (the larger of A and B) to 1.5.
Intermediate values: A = 5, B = 2.9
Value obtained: 3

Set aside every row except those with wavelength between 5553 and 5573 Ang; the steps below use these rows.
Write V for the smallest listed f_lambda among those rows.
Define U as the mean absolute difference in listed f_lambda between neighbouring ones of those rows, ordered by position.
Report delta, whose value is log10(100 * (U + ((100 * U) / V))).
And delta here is 4.12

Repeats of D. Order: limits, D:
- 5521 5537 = 437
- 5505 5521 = 405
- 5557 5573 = 170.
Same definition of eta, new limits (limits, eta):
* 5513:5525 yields -293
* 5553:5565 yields -219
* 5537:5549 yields -366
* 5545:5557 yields -338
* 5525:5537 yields -332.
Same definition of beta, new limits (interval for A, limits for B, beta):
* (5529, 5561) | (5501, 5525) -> 4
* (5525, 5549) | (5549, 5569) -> 8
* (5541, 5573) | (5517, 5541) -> 8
